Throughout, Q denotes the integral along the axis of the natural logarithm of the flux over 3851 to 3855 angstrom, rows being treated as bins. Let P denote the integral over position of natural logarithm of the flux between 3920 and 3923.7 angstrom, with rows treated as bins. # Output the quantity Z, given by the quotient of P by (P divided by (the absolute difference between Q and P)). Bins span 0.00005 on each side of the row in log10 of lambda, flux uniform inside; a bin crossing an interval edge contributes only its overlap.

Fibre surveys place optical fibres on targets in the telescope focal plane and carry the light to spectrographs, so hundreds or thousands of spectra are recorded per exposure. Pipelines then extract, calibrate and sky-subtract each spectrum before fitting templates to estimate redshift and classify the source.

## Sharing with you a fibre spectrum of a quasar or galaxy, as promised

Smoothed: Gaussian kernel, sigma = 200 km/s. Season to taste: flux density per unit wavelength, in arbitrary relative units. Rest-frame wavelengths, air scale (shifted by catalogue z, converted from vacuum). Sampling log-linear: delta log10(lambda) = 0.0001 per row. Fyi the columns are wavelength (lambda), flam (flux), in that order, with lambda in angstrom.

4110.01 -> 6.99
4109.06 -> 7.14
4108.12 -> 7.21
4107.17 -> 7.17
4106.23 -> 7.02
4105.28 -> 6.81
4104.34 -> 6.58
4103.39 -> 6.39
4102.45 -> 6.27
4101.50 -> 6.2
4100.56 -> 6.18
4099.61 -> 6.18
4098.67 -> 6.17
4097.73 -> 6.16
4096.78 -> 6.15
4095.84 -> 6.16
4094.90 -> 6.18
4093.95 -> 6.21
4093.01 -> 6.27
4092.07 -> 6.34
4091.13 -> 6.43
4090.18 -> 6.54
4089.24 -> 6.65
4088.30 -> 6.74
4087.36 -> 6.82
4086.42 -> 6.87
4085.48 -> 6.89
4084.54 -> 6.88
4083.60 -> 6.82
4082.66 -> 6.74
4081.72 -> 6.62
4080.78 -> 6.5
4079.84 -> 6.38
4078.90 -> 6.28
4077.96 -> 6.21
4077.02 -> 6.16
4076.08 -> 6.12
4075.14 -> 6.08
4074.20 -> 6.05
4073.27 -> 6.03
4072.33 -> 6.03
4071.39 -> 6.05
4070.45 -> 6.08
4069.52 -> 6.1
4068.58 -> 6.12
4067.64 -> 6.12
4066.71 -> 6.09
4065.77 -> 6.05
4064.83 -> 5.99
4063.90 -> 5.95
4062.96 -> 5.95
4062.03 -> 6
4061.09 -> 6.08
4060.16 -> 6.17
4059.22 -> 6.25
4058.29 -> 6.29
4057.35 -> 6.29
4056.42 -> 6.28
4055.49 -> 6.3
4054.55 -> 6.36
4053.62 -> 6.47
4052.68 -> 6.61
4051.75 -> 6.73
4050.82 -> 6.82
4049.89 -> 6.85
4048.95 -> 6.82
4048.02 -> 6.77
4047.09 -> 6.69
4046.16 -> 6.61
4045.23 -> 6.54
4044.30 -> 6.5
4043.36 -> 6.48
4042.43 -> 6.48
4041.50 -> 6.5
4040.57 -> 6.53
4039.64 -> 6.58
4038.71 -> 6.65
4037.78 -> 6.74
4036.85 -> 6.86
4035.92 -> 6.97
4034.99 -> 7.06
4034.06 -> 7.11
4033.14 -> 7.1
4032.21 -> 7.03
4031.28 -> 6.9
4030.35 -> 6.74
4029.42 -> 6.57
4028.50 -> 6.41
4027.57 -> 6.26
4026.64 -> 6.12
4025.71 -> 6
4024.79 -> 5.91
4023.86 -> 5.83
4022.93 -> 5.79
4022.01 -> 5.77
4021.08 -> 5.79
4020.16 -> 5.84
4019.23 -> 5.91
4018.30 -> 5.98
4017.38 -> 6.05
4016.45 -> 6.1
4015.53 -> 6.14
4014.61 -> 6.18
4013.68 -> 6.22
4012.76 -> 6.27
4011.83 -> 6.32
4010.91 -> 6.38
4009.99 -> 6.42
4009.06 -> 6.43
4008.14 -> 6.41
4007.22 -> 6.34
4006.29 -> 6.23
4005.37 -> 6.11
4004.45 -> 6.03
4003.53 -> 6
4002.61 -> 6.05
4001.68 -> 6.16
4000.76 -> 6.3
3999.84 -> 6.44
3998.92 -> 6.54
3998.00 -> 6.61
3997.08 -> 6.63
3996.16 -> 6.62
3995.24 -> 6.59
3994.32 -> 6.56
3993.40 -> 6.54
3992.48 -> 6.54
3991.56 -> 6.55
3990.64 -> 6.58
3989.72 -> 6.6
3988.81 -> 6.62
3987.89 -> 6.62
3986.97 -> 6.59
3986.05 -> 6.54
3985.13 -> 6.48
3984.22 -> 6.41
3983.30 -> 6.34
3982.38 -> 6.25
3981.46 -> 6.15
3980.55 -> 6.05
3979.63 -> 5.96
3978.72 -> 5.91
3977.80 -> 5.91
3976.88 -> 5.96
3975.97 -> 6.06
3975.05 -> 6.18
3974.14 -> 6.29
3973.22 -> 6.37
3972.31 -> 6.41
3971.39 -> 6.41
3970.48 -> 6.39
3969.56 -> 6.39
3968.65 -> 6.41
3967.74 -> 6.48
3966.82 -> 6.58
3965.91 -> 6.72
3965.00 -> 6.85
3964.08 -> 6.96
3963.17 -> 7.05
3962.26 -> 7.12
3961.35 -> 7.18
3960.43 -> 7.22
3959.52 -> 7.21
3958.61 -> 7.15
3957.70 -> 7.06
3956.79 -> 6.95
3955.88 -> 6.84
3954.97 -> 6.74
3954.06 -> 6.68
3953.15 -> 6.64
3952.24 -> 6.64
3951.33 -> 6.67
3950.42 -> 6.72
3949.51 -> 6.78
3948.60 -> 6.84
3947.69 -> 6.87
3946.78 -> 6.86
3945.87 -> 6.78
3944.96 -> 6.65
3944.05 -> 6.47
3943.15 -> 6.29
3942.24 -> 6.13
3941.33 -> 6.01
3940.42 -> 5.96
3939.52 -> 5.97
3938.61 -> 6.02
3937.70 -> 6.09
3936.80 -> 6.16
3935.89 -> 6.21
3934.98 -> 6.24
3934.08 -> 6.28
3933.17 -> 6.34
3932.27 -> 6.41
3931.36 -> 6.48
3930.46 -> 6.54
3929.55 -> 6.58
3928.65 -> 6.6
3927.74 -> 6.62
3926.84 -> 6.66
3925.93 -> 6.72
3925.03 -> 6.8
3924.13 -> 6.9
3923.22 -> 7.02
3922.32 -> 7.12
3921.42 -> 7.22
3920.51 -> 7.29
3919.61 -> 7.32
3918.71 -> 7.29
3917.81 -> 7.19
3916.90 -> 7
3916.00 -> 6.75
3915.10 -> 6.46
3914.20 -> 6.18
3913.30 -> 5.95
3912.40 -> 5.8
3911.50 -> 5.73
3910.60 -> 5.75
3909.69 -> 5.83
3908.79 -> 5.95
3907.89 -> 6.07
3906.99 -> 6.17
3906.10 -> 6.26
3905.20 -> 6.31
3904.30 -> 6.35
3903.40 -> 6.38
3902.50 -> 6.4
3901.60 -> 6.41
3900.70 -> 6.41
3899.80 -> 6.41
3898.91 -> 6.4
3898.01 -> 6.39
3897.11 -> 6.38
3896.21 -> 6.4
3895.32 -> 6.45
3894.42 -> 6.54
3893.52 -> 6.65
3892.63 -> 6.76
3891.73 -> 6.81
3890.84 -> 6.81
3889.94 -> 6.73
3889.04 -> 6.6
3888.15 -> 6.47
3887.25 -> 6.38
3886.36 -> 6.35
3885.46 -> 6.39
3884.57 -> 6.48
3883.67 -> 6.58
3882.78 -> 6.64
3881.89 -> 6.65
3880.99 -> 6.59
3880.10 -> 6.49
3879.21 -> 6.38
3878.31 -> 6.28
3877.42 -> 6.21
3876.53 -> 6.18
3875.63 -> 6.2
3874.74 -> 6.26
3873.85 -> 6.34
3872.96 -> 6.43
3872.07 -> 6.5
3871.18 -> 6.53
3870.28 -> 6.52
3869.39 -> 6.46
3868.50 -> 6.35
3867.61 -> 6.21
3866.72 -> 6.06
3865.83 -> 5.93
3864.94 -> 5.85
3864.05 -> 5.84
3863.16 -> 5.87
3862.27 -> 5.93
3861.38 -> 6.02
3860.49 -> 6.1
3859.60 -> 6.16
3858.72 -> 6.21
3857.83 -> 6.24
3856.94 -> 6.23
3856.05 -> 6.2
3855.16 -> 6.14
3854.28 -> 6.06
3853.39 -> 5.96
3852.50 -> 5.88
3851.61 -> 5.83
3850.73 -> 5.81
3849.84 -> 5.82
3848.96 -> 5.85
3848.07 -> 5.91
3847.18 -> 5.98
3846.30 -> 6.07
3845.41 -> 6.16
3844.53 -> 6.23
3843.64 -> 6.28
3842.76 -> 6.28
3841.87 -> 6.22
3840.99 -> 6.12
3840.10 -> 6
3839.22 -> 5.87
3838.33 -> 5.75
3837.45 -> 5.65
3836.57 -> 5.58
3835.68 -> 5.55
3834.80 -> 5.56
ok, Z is 0.1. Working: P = 7.3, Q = 7.1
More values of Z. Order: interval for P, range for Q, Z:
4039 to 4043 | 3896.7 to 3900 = 1.4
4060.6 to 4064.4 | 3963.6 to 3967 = 0.3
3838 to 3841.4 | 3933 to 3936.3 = 0.0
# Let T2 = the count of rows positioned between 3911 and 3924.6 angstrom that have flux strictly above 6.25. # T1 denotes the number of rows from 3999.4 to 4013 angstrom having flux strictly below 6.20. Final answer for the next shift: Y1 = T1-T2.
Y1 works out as -6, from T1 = 5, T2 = 11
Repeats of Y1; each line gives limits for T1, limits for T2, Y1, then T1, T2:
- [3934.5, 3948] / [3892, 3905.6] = -8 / 7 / 15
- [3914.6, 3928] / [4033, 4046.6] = -15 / 0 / 15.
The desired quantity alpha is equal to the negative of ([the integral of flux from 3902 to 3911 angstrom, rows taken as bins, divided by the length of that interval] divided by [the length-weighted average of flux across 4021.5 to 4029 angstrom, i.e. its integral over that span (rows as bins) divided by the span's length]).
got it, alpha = -1.02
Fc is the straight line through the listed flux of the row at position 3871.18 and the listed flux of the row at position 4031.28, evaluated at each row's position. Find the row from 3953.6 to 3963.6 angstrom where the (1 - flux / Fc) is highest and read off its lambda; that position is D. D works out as 3954.06 angstrom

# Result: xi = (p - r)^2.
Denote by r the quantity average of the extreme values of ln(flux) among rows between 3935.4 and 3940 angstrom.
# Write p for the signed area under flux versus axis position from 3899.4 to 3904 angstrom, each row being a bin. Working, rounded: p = 29.4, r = 1.81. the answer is 761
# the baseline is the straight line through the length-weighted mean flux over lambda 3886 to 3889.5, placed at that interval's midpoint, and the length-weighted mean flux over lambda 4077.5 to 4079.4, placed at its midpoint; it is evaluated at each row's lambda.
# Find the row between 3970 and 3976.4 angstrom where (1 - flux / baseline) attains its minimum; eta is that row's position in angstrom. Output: 3972.31 angstrom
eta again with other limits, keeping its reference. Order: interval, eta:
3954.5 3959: 3958.61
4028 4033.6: 4033.14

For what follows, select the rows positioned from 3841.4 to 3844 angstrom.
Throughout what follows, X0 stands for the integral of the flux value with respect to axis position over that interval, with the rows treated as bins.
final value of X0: 16.3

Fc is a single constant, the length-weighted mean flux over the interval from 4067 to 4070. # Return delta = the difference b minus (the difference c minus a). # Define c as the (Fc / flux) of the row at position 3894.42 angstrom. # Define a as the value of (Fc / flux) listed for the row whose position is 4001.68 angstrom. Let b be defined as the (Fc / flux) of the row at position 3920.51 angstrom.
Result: 0.90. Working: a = 0.99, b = 0.84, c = 0.94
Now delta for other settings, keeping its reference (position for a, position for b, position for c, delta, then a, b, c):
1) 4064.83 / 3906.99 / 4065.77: 1.00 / 1.02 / 0.99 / 1.01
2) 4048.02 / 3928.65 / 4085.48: 0.94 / 0.90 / 0.93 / 0.89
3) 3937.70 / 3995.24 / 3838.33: 0.87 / 1.01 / 0.93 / 1.07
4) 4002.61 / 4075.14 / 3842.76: 1.04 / 1.01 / 1.01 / 0.98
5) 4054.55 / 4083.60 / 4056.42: 0.89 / 0.96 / 0.90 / 0.98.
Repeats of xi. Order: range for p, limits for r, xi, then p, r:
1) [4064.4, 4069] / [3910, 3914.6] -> 683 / 27.9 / 1.78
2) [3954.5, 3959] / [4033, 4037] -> 861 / 31.3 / 1.94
